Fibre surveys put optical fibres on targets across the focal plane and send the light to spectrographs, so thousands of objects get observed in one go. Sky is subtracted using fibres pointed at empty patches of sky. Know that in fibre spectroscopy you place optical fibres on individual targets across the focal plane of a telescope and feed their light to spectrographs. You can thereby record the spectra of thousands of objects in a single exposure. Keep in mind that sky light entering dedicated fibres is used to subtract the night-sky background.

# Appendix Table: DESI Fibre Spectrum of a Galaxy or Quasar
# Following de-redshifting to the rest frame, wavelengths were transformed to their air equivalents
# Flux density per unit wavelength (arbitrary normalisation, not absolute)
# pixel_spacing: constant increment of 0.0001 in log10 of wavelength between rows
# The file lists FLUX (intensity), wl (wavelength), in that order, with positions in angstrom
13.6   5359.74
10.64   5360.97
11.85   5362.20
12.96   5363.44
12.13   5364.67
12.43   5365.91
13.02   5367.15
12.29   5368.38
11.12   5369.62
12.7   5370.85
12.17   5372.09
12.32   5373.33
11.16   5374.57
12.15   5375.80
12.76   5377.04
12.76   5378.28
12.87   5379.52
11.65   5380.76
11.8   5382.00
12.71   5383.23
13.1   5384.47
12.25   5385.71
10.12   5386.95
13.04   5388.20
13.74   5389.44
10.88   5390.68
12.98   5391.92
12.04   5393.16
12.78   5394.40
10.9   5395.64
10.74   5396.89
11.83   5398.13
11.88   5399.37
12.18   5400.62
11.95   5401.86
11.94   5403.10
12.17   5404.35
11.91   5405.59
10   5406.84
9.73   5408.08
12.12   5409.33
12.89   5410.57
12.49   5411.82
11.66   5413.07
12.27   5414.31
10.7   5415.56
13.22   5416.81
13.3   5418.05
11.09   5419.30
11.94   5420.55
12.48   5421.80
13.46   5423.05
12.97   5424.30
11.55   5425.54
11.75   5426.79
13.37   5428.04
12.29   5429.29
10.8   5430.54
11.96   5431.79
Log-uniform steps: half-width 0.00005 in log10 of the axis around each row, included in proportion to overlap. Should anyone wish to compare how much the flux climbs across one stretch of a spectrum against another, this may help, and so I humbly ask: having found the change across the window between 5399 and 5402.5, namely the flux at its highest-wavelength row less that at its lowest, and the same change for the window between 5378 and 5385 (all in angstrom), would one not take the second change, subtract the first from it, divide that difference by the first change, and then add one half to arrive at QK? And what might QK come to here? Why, 4.4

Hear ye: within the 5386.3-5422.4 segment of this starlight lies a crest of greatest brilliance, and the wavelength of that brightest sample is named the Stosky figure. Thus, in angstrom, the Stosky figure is 5389.44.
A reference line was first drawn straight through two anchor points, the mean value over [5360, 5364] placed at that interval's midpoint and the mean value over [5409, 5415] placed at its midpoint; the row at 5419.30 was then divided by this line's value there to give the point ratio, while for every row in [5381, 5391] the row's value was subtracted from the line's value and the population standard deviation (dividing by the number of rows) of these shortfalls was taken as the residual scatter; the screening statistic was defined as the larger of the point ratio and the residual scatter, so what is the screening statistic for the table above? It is 1.14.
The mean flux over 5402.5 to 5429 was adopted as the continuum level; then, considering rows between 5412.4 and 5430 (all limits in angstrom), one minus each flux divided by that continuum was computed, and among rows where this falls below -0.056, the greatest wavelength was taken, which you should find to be 5428.04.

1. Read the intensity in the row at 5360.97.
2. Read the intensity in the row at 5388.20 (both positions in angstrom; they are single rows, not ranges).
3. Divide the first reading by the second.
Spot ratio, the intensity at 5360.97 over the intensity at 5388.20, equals 0.82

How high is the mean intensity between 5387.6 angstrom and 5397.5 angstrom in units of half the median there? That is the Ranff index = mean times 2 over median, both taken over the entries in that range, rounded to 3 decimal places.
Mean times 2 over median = 1.956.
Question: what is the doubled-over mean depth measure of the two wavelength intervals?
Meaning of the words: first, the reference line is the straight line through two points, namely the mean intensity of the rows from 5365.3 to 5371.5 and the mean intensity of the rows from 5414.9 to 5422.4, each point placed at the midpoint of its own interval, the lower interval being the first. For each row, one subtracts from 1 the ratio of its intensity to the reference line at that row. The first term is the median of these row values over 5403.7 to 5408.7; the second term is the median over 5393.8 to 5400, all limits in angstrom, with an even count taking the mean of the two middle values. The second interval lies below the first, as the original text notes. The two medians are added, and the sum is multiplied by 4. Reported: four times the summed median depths 0.52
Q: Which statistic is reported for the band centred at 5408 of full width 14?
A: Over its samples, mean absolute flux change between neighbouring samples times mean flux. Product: 9.0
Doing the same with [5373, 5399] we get 13.3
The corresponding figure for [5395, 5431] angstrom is 10.5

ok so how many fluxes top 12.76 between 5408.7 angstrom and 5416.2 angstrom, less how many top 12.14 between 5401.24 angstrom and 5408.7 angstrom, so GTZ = 0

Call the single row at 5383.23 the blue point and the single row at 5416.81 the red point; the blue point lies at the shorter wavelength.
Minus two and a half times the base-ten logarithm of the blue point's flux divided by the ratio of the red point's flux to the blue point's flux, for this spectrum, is -2.72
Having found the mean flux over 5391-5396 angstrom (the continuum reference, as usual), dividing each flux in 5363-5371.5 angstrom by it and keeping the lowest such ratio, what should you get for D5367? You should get 0.91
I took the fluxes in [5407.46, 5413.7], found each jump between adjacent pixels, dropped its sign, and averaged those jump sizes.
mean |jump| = 1.1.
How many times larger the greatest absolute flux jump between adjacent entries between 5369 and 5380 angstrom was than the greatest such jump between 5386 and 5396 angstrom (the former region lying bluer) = 0.5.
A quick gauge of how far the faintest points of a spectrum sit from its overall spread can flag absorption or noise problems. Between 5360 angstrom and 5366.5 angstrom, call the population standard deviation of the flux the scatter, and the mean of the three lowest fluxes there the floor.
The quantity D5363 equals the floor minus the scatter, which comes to 10.8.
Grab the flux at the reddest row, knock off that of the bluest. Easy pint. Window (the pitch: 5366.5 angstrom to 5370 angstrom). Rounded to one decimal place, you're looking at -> -1.9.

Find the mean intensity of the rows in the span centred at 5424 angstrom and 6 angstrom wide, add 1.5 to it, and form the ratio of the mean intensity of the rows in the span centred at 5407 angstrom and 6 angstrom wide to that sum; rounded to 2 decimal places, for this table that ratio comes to 0.80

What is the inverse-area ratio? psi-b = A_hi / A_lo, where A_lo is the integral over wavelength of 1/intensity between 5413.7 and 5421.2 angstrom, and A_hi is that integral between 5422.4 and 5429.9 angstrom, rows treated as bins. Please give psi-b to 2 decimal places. 0.96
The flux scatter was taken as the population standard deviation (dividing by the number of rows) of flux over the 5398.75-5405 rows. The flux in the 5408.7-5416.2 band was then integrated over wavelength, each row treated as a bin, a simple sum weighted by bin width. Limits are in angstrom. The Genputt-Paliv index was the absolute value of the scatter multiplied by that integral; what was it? 11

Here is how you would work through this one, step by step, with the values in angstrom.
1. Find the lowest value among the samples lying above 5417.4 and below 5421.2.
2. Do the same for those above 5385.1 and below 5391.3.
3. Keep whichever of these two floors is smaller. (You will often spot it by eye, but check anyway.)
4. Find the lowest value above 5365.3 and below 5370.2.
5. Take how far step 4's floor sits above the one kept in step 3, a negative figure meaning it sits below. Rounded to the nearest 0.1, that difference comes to 1.0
